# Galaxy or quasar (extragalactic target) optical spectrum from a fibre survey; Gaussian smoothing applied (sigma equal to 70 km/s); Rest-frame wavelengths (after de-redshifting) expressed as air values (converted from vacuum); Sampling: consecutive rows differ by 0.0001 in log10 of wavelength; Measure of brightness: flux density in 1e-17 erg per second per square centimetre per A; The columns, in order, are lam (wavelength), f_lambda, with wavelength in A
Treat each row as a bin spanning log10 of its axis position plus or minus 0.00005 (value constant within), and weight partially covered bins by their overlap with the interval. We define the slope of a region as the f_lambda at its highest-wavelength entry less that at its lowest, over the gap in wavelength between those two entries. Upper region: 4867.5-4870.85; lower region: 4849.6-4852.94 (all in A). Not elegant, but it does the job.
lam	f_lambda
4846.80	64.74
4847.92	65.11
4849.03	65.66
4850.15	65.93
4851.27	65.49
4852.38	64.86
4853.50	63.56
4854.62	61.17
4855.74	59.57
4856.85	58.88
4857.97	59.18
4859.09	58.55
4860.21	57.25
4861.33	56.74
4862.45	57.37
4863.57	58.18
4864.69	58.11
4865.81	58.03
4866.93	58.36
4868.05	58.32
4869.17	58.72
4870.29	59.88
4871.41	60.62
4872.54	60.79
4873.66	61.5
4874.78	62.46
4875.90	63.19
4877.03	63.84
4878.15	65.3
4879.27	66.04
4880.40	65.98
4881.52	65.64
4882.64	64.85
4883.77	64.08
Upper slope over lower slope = -1.5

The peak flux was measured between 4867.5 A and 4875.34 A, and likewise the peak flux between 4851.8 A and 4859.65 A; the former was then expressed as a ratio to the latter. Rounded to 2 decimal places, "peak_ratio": 0.96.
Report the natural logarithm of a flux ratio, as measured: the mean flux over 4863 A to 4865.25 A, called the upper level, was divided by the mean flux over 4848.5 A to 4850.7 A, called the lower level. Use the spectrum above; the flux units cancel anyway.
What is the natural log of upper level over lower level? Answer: -0.12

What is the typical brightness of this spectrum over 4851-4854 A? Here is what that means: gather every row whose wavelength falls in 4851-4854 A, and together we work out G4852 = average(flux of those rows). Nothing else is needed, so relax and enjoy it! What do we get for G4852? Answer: 65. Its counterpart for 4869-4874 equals 60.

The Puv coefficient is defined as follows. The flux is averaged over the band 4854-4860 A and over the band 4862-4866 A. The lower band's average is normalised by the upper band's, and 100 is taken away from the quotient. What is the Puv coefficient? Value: -99.0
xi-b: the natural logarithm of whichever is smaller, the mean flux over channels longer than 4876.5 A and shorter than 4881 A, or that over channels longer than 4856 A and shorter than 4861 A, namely 4.07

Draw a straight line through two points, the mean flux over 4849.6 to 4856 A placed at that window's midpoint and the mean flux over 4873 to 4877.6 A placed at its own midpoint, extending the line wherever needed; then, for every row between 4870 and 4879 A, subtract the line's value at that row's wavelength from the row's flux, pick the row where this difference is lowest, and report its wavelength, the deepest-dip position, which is 4870.29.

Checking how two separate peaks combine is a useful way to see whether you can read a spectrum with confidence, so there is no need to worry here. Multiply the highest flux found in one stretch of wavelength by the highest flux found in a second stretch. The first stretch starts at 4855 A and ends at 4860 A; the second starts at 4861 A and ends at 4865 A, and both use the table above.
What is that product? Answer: 3466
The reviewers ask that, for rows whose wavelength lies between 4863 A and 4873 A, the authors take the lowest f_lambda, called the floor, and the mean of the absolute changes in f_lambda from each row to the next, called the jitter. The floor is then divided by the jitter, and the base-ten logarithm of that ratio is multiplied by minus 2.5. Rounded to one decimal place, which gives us -5.5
